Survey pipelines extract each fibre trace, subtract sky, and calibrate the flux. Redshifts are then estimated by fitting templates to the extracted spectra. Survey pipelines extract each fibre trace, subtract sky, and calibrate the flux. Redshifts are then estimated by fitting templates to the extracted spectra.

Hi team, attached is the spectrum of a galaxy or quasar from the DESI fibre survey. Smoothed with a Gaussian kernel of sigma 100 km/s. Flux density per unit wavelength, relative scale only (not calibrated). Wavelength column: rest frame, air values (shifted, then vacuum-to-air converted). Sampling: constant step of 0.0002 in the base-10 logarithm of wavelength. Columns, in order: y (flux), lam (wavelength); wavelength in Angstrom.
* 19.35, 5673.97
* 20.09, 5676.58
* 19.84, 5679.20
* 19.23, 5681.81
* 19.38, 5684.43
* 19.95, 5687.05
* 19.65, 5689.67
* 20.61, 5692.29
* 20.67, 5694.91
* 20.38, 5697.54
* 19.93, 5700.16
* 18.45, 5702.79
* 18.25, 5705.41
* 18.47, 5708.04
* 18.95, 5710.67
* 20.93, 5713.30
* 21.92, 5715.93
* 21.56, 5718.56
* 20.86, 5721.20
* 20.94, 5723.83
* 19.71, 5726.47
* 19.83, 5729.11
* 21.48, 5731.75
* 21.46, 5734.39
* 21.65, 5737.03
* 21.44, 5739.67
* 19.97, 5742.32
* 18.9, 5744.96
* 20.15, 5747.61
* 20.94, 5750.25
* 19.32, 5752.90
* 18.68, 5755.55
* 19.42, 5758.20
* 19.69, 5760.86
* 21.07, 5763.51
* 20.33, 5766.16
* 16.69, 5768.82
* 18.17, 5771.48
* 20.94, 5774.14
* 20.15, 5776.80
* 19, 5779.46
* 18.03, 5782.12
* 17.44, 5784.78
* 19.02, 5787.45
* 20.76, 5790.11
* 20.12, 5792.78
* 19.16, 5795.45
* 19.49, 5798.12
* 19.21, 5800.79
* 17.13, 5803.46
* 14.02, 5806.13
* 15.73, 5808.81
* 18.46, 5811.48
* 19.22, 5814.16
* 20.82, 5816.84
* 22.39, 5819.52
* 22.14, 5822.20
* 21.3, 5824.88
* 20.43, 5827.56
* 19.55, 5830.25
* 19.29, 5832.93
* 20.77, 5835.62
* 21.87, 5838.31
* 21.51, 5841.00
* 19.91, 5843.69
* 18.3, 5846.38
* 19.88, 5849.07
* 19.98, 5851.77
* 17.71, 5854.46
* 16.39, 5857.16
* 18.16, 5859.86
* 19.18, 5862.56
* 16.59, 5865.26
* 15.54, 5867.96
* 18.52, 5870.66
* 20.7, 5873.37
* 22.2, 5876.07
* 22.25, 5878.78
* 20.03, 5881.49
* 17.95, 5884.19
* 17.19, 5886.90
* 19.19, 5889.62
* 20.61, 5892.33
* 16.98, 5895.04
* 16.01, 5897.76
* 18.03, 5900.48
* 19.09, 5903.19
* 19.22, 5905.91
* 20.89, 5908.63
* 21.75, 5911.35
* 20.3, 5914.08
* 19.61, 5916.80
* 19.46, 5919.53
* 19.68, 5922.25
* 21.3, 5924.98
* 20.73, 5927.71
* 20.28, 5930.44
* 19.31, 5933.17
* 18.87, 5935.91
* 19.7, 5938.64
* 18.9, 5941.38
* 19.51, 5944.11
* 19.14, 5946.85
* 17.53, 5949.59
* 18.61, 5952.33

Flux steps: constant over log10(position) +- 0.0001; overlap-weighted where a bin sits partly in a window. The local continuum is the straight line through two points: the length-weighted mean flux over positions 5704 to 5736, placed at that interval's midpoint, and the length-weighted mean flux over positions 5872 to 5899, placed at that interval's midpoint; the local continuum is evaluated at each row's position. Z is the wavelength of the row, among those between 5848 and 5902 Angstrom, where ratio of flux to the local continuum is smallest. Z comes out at 5867.96 Angstrom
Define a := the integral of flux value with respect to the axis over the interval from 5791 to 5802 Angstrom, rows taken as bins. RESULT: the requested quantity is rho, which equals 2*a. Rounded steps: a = 215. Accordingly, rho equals 430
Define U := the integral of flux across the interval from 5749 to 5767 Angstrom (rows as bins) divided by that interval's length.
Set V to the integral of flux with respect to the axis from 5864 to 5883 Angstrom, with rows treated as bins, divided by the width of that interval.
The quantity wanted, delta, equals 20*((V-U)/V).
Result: -0.51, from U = 19.9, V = 19.4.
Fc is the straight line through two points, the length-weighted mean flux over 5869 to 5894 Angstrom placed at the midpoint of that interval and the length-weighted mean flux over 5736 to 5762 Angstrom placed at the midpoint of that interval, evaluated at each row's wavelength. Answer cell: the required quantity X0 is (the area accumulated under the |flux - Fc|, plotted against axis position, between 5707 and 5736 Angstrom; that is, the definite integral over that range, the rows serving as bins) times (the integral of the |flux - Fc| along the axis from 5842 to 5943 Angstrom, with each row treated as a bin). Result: 4243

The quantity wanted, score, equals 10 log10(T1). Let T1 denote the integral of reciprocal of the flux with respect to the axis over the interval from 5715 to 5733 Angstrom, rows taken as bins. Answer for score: -0.64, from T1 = 0.86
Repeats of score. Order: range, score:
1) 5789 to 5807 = -0.09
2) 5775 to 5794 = -0.04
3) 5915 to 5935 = 0.00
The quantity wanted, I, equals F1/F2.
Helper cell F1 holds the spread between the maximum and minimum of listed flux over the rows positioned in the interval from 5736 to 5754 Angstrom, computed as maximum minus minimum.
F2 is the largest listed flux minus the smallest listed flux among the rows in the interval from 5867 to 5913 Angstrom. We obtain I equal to 0.4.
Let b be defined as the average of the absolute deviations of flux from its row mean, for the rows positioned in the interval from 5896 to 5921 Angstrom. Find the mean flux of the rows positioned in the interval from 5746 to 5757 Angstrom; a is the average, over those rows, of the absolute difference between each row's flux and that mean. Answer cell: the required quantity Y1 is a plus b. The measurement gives 1.9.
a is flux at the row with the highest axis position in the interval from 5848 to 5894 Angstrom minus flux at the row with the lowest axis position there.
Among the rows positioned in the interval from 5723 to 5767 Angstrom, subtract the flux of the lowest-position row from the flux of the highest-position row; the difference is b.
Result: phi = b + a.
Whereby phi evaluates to 0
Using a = 0.7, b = -0.6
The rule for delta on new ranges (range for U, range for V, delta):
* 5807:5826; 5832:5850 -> 0.40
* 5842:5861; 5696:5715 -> 0.75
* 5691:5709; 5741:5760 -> 0.07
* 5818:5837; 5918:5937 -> -0.89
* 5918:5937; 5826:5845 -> 0.52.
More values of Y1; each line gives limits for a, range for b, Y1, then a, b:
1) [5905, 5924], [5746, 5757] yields 1.5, 0.73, 0.8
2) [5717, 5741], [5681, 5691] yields 0.8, 0.58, 0.2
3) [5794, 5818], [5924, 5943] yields 2.4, 1.67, 0.8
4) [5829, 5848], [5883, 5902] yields 2.1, 1.04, 1.1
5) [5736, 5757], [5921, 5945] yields 1.6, 0.91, 0.6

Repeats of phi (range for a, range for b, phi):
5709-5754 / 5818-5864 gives -3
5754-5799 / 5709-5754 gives 1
